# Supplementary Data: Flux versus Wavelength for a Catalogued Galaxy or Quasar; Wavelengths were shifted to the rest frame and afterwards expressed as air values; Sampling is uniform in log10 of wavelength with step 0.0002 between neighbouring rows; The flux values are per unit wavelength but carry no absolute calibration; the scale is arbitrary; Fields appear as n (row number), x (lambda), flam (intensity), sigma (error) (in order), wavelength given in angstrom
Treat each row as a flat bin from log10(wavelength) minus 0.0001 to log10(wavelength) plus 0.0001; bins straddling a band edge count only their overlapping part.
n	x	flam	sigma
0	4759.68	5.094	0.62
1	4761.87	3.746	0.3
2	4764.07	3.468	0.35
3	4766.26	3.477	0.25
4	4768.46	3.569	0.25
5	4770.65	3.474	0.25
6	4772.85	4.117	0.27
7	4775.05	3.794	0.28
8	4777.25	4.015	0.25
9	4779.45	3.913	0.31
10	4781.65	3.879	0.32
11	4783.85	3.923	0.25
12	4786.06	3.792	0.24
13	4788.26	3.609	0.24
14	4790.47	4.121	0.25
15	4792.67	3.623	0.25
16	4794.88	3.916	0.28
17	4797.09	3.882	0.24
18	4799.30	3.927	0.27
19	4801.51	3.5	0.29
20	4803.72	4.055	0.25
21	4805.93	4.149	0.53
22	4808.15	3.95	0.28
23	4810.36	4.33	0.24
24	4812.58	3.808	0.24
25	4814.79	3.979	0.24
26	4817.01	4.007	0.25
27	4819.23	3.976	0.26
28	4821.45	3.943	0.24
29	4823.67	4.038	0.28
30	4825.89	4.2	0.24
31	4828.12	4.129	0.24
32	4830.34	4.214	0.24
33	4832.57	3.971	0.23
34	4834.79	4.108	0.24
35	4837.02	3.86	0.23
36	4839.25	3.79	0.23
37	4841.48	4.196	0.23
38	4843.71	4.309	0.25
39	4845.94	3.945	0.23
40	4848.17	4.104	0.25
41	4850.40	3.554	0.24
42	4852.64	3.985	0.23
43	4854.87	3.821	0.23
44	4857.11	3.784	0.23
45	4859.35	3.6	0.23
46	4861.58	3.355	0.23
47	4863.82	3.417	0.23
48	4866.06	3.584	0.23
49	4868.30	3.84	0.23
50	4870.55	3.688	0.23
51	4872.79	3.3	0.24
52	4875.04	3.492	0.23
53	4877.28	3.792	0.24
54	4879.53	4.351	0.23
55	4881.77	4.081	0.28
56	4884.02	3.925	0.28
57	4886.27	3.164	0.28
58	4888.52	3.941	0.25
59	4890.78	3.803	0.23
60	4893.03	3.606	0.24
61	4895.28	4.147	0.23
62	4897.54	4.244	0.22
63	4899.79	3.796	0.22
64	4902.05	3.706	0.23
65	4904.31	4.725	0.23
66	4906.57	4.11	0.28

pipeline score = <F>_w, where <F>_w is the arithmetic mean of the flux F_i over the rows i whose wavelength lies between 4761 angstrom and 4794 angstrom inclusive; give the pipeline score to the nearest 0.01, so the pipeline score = 3.77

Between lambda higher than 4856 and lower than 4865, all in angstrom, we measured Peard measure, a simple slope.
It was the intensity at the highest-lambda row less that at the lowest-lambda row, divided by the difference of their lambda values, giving -0.055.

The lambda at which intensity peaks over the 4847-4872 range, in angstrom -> 4848.17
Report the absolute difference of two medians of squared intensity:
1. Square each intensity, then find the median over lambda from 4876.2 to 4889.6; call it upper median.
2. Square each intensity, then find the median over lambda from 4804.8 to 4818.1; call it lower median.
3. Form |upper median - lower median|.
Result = 0.48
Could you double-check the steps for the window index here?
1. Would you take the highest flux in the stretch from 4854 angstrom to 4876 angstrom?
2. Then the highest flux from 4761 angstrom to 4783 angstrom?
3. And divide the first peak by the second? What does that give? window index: 0.93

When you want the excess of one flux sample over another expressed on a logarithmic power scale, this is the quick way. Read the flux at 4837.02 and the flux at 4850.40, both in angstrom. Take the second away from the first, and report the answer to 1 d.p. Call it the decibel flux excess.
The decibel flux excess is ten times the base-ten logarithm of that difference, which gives -5.1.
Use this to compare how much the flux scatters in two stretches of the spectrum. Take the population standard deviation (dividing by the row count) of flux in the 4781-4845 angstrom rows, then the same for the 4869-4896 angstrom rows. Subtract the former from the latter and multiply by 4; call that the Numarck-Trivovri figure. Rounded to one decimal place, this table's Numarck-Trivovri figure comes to 0.5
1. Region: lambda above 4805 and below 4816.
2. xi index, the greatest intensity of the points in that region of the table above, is 4.33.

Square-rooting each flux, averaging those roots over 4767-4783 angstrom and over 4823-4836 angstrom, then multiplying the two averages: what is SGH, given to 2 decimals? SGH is 3.96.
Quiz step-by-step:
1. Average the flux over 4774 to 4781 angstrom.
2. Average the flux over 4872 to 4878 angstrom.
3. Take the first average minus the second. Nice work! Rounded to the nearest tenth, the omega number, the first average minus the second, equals 0.4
